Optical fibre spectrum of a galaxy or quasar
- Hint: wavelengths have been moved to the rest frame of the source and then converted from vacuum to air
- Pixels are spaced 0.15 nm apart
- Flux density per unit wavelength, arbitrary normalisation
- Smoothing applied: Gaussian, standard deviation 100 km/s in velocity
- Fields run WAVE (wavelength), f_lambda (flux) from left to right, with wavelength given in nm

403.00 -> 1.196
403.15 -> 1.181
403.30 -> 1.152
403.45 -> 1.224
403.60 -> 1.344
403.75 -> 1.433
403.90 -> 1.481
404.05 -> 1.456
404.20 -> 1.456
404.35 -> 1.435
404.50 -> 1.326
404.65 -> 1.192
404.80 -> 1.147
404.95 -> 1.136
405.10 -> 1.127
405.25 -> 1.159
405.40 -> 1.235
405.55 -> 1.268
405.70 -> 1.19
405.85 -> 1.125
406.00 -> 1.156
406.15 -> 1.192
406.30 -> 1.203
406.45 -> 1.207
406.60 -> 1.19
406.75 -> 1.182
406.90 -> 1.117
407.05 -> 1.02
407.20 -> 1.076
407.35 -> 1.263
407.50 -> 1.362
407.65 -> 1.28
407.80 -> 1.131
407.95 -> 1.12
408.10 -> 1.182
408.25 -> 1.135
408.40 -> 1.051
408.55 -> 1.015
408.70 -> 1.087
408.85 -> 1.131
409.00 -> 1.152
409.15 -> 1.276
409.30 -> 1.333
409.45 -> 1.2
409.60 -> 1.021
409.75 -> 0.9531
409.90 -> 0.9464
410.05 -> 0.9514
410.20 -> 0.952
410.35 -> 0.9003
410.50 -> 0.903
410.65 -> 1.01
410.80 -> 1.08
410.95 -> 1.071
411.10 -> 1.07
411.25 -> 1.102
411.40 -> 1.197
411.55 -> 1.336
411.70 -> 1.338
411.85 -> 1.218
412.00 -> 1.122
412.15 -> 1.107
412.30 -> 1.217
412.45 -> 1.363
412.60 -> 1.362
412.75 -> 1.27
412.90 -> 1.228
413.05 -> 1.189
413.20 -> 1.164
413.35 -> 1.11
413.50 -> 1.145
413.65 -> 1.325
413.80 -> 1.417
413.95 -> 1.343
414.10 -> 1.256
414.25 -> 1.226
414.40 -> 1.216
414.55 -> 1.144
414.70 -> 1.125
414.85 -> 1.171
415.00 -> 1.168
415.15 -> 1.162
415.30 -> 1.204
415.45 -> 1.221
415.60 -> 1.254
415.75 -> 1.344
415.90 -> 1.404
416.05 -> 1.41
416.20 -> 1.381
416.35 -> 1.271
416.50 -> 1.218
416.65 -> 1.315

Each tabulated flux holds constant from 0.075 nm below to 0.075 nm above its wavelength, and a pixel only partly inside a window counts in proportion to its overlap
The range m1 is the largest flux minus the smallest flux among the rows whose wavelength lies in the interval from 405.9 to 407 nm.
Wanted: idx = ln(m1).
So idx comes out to -2.4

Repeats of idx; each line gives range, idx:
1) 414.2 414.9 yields -2.3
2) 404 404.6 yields -2.0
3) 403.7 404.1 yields -3.0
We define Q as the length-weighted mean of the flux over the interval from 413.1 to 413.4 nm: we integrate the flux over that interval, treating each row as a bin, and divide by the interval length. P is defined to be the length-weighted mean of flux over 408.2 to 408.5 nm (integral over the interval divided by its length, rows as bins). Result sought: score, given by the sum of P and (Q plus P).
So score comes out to 3.31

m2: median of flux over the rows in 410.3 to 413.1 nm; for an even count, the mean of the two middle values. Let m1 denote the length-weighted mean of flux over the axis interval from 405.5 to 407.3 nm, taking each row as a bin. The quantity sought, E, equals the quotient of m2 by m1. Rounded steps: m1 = 1.16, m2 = 1.19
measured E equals 1.02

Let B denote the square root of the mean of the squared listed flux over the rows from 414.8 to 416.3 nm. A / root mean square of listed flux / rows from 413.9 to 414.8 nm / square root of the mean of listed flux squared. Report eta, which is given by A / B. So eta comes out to 0.96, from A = 1.22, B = 1.28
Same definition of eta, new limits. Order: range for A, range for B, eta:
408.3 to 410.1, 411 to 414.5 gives 0.89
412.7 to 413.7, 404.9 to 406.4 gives 1.02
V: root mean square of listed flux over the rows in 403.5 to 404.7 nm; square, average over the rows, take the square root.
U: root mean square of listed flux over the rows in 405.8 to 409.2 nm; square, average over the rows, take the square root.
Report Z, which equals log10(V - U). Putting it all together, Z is -0.6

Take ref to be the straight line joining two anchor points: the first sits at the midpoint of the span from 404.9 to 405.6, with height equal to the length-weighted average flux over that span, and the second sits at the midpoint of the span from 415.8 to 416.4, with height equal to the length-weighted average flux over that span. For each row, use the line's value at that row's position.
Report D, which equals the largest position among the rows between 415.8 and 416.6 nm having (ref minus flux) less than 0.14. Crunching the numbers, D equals 416.35 nm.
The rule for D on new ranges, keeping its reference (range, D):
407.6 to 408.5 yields 408.25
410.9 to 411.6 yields 411.55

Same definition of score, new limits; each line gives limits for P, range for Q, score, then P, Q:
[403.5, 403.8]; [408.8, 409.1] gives 3.90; 1.37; 1.15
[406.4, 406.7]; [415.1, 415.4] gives 3.58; 1.20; 1.19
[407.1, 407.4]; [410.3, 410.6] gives 3.21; 1.15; 0.91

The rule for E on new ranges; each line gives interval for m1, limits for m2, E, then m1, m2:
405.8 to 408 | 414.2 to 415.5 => 1.00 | 1.18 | 1.17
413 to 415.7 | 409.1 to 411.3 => 0.84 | 1.21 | 1.02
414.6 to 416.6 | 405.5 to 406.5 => 0.95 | 1.26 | 1.19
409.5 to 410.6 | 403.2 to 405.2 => 1.39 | 0.95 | 1.33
